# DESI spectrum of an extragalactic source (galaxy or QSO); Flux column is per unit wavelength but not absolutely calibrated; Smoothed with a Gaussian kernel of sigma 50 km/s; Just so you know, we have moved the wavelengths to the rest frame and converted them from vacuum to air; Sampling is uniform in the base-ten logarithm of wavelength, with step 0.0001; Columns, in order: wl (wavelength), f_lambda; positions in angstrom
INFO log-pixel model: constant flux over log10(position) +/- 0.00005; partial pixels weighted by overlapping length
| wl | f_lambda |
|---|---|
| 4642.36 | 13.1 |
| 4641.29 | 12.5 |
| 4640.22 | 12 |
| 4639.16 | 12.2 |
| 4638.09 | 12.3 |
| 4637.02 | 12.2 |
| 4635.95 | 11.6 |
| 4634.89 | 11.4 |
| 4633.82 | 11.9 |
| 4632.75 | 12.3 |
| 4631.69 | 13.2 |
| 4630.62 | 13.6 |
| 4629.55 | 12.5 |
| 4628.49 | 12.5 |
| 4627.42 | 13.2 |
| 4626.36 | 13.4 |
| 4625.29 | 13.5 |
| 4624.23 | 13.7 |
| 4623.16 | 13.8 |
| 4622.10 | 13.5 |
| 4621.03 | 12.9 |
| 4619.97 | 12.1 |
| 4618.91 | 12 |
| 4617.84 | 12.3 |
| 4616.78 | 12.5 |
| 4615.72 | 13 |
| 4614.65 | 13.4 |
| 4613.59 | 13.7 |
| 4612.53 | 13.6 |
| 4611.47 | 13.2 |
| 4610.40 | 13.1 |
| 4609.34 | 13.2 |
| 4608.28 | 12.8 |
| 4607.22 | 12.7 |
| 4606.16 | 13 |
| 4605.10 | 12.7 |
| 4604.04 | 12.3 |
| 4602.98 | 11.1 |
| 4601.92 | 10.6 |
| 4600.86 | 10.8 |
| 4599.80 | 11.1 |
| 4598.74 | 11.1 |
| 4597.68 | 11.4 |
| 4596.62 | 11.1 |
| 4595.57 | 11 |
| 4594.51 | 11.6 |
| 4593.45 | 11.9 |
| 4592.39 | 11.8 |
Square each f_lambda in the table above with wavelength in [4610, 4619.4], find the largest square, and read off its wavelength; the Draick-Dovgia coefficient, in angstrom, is 4613.59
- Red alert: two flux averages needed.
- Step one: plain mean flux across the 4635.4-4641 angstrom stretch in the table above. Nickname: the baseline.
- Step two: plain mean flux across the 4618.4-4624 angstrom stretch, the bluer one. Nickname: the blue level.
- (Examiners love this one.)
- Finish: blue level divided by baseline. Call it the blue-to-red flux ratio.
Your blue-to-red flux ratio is 1.07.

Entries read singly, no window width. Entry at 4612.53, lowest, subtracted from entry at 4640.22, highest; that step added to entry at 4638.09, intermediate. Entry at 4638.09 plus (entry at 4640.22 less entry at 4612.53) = 10.7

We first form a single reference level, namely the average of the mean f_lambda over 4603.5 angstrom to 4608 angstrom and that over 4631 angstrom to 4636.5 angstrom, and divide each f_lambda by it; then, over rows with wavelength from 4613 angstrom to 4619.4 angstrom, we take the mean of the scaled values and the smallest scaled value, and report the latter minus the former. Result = -0.066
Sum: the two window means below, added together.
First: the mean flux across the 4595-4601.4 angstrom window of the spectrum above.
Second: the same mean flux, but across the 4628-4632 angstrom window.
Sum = 24.0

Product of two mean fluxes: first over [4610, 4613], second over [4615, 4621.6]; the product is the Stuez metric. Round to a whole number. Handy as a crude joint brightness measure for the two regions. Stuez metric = 166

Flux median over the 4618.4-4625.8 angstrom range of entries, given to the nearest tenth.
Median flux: 13.5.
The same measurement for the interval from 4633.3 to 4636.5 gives 11.6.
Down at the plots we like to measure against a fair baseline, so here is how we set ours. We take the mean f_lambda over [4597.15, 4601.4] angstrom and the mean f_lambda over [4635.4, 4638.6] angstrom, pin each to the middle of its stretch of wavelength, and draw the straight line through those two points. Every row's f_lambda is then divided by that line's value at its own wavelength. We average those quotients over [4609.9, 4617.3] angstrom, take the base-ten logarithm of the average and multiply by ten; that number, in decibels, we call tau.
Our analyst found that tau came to 0.62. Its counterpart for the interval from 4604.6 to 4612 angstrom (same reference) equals 0.59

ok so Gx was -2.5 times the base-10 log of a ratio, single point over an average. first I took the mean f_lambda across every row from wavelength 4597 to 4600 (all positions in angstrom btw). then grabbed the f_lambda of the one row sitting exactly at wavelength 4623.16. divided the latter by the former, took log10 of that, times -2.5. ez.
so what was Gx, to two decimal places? -0.23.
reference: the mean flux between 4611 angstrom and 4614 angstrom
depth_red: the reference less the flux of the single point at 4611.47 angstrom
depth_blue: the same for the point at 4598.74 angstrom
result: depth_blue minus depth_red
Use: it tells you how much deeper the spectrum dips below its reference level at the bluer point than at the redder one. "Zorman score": 2.10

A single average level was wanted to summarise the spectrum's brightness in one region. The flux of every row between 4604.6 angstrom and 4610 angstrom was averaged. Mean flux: 12.9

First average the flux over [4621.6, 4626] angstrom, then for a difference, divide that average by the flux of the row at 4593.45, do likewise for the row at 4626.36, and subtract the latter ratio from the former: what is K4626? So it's 0.13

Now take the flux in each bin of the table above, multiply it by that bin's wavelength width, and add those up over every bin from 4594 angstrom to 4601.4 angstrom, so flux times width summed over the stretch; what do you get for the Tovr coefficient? 83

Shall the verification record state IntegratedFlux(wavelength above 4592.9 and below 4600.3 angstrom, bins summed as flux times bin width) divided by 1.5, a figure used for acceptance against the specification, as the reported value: 56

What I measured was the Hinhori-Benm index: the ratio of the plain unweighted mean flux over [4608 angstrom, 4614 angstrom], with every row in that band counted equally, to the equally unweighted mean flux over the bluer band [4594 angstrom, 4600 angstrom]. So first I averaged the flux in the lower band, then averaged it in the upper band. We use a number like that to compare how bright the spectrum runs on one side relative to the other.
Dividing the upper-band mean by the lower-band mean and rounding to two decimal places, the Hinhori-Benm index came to 1.18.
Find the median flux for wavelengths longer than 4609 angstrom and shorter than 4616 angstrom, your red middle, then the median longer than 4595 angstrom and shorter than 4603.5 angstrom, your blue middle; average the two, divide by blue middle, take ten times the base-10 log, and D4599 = 0.39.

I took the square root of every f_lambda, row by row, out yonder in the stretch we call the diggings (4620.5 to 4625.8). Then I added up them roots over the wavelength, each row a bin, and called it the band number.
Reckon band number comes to 19.5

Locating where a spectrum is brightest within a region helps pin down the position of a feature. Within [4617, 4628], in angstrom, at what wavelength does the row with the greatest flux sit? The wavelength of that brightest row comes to 4623.16 angstrom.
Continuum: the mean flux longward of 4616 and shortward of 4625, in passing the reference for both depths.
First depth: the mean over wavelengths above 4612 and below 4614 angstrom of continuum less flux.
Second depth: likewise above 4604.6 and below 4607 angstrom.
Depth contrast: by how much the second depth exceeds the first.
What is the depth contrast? 0.8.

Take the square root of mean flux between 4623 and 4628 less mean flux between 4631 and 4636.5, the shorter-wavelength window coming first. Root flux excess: 1.2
